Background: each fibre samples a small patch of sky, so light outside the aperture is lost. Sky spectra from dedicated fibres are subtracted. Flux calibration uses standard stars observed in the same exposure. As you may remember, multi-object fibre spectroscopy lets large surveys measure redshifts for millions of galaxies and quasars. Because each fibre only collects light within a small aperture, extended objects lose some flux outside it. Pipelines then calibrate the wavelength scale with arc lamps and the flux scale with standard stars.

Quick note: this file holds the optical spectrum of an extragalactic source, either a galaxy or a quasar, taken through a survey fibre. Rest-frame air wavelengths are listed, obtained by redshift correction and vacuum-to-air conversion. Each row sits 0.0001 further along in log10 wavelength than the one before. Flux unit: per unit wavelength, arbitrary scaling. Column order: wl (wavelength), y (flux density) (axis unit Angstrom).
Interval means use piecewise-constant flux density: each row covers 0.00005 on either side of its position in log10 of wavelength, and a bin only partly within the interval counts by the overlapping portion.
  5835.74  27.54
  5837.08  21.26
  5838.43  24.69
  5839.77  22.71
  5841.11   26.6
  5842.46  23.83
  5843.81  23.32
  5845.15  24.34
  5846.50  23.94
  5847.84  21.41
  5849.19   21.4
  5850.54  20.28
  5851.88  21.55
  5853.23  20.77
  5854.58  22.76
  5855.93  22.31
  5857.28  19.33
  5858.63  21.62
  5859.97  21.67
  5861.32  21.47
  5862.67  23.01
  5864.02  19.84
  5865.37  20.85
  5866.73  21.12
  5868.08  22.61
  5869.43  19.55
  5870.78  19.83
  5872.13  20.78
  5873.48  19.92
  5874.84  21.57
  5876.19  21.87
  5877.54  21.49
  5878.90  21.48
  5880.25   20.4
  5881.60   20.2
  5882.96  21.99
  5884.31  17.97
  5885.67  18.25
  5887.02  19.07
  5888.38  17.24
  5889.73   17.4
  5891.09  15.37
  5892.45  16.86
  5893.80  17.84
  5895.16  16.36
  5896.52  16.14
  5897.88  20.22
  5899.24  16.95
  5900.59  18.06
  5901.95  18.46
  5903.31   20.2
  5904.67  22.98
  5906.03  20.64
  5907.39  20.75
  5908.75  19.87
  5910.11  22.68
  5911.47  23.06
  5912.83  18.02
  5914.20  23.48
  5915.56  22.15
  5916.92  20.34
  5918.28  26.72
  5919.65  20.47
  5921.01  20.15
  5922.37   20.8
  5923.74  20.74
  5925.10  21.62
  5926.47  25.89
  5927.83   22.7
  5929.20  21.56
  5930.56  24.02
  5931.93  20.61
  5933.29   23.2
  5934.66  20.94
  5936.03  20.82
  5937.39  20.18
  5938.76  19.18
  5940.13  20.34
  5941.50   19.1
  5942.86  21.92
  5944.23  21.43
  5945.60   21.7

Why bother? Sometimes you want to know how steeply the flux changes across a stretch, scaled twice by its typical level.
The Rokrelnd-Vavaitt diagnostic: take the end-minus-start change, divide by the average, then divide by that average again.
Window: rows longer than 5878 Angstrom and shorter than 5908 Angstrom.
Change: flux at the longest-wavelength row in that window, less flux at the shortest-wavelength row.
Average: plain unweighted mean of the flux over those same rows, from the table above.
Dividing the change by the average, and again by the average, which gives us -0.0021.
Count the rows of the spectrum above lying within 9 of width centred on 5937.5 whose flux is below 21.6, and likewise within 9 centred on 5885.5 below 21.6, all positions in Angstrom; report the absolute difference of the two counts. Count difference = 0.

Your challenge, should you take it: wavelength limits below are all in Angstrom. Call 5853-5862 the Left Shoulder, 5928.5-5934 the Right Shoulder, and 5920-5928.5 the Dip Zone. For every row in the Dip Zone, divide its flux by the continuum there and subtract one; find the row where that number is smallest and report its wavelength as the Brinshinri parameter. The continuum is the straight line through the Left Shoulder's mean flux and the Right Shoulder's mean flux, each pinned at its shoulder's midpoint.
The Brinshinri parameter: 5921.01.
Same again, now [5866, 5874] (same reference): 5869.43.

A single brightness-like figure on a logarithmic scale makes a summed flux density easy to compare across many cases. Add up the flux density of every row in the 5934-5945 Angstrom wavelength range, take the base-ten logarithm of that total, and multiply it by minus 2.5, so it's -5.54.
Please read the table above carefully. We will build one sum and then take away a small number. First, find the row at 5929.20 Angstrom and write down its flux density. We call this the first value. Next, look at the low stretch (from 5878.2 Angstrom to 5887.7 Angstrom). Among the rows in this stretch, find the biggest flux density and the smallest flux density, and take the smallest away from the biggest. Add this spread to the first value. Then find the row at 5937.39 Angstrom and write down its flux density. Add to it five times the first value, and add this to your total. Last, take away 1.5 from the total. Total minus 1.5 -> 152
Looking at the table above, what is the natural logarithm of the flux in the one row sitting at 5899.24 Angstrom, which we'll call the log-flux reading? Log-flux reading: 2.83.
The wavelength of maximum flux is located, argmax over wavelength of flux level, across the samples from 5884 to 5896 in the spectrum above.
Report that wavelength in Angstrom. 5887.02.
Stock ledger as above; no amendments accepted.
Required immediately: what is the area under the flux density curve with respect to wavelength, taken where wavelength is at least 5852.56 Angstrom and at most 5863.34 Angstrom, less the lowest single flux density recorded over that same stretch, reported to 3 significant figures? 214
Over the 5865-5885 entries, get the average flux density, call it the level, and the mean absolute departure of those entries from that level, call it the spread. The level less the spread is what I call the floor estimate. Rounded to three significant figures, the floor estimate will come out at 19.9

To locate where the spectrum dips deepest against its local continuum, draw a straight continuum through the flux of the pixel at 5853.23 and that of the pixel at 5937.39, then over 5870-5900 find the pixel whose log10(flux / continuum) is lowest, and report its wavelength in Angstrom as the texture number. 5891.09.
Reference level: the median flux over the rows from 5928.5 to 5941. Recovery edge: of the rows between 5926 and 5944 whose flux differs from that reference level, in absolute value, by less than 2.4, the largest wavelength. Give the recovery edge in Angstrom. 5942.86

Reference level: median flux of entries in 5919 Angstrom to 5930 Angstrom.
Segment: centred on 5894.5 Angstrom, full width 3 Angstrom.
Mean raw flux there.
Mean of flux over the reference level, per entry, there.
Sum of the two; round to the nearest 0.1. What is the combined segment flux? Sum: 17.9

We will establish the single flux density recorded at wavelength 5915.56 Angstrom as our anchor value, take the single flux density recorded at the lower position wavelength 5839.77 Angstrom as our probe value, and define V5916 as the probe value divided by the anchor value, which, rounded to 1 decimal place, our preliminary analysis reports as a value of 1.0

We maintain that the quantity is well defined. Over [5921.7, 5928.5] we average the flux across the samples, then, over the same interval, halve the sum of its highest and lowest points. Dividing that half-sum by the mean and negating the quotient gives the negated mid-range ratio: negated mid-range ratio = -1.04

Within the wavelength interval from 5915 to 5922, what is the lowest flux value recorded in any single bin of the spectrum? 20.15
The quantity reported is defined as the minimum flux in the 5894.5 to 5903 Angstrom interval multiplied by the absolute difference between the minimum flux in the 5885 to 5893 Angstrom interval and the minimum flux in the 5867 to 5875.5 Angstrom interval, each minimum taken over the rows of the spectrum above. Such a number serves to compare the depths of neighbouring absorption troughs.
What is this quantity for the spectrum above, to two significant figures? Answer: 67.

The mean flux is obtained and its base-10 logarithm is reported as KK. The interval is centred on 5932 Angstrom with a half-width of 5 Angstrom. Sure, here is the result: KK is 1.342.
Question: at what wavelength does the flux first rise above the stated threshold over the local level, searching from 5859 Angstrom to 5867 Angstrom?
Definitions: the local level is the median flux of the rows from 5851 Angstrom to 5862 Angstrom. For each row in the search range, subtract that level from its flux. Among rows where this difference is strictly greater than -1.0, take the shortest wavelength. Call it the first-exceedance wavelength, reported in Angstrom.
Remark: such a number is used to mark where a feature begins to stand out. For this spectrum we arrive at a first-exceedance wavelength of 5859.97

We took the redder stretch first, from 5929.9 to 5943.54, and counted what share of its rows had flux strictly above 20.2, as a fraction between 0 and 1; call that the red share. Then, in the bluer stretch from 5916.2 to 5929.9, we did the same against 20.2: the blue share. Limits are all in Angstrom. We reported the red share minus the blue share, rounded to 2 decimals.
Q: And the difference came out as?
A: -0.20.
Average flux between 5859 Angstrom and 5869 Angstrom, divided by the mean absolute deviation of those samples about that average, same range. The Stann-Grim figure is 27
